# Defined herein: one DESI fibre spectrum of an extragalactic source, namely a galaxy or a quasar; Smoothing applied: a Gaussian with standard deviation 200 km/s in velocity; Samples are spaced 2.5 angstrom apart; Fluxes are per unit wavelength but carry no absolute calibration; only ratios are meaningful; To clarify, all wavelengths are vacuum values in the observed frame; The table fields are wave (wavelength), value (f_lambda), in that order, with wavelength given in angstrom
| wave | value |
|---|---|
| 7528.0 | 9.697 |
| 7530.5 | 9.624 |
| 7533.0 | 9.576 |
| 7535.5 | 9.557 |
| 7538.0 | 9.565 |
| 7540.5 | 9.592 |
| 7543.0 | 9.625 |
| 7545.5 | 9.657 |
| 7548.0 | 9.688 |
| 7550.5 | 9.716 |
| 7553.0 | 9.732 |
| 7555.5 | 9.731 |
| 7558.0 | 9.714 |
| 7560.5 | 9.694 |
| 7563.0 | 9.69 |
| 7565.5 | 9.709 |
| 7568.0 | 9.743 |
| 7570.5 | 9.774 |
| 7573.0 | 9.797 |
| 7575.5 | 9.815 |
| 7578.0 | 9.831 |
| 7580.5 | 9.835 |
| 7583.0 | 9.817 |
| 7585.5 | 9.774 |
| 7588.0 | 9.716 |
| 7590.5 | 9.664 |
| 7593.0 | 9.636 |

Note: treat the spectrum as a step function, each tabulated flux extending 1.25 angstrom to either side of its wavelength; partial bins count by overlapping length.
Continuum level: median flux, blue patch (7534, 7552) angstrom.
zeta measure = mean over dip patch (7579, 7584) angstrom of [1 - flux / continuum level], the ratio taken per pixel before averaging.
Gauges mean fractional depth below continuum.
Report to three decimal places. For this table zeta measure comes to -0.021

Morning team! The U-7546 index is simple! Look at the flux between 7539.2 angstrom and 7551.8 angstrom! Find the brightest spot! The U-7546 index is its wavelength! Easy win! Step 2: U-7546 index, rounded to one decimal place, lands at 7550.5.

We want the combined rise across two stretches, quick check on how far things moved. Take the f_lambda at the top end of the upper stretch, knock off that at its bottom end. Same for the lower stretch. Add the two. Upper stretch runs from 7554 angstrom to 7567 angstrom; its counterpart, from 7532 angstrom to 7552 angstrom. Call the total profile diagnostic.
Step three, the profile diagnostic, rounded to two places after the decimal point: 0.12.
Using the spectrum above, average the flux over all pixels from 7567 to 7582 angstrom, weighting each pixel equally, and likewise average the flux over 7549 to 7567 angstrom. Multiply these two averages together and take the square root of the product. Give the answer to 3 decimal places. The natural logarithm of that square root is 2.278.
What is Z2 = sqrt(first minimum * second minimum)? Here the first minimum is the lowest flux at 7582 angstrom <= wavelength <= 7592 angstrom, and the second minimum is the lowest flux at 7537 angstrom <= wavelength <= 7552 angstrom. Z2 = 9.61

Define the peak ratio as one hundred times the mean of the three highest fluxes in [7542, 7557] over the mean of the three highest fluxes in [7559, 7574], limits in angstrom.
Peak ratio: 99.54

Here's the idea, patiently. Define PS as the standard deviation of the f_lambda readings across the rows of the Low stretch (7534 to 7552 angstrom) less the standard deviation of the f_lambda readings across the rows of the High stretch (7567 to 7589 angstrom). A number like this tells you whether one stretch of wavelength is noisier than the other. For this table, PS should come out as 0.02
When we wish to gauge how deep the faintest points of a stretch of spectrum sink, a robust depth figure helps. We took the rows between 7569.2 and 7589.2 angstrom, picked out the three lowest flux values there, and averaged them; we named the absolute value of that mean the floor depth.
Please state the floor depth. 9.75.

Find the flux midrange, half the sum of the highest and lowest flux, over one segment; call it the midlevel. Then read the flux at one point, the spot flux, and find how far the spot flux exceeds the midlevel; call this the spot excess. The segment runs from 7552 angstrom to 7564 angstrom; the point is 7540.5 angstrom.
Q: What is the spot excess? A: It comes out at -0.12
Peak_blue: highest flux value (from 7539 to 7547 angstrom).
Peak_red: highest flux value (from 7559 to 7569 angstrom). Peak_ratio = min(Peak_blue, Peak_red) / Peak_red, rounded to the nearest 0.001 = 0.991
